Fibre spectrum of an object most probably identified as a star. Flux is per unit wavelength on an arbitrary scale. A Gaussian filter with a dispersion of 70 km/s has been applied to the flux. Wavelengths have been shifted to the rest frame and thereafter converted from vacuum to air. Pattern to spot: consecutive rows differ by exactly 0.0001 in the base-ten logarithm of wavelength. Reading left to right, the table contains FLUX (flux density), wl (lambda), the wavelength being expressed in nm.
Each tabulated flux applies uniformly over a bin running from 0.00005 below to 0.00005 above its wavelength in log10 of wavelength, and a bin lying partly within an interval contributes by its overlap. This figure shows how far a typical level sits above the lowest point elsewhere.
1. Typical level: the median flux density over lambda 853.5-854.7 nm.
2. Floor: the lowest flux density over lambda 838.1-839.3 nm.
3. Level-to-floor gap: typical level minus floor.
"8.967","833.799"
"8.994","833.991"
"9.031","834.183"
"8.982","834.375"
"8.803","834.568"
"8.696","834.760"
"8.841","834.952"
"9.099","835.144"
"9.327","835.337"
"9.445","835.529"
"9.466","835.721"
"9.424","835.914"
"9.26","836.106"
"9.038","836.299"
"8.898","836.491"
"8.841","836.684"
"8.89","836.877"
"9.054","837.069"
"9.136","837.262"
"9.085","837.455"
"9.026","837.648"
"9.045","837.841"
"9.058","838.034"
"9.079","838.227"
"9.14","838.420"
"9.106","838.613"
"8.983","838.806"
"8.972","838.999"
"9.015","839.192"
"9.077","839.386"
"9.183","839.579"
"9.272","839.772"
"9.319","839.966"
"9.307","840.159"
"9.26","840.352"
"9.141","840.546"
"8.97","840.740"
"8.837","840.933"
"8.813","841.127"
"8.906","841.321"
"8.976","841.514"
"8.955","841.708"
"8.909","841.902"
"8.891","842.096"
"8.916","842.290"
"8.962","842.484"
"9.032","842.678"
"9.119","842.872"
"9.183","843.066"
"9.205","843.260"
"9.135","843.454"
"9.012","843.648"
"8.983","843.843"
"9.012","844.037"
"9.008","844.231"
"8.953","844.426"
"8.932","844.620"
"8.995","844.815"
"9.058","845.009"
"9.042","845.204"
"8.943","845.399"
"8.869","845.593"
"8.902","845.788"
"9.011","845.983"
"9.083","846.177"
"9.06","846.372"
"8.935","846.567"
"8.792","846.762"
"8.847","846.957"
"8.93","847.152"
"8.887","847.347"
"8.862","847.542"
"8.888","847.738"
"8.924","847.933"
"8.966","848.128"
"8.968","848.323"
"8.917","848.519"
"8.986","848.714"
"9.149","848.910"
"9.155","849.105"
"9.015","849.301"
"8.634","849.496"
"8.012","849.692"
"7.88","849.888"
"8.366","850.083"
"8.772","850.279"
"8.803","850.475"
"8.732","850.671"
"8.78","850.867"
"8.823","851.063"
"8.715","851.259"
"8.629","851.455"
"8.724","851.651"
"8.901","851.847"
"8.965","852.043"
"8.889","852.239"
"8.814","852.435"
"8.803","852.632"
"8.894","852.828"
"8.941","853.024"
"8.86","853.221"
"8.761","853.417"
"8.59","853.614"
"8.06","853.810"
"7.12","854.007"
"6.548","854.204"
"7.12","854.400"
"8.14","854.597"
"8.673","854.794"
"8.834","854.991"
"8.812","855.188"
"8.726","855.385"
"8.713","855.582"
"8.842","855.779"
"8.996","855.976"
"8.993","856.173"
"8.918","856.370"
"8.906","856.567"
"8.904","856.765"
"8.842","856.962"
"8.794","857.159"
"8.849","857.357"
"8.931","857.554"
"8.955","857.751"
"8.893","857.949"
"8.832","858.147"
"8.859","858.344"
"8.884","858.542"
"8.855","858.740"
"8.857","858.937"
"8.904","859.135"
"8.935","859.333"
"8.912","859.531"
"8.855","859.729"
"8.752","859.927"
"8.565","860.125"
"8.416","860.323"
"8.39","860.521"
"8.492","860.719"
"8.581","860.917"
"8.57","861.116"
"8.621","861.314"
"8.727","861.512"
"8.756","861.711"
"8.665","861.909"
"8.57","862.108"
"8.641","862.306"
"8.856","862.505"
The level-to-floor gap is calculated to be -1.38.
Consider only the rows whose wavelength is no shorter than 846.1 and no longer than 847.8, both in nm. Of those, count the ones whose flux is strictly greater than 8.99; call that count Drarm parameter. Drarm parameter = 2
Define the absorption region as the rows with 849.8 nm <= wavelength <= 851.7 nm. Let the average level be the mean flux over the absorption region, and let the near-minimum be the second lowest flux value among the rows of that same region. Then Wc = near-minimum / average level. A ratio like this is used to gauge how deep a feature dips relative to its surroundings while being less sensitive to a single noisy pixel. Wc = 0.970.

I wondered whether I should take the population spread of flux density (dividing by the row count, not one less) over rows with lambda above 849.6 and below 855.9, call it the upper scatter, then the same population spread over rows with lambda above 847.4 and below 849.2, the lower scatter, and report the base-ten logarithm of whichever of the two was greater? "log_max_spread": -0.2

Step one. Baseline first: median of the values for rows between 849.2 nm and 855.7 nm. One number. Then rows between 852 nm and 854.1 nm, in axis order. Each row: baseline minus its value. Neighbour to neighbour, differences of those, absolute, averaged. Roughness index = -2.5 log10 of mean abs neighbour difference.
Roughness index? 1.7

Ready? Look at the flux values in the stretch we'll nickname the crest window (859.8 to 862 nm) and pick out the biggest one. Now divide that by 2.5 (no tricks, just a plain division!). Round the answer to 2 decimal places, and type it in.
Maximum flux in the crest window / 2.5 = 3.50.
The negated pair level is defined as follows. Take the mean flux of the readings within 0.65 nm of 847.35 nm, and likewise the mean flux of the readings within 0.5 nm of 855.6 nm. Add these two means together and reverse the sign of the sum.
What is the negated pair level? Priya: -17.7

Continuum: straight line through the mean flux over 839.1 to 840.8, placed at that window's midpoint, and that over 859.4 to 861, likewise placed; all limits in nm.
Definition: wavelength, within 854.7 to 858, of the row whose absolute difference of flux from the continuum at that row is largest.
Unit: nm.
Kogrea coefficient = 857.751 nm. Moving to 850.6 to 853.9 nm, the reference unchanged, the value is 853.810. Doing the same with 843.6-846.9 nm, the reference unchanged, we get 846.762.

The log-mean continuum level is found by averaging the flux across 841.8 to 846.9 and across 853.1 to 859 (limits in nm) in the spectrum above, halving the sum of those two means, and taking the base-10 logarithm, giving 0.944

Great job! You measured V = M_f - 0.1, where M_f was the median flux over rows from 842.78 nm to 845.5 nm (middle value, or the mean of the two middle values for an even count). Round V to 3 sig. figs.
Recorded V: 8.91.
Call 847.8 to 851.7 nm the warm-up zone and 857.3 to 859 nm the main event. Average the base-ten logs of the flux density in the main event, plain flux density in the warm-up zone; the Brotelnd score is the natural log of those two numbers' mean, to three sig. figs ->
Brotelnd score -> 1.58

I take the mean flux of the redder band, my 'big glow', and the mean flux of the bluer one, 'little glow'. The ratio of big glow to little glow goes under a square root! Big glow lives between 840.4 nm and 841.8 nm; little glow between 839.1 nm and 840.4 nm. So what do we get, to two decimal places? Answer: 0.99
